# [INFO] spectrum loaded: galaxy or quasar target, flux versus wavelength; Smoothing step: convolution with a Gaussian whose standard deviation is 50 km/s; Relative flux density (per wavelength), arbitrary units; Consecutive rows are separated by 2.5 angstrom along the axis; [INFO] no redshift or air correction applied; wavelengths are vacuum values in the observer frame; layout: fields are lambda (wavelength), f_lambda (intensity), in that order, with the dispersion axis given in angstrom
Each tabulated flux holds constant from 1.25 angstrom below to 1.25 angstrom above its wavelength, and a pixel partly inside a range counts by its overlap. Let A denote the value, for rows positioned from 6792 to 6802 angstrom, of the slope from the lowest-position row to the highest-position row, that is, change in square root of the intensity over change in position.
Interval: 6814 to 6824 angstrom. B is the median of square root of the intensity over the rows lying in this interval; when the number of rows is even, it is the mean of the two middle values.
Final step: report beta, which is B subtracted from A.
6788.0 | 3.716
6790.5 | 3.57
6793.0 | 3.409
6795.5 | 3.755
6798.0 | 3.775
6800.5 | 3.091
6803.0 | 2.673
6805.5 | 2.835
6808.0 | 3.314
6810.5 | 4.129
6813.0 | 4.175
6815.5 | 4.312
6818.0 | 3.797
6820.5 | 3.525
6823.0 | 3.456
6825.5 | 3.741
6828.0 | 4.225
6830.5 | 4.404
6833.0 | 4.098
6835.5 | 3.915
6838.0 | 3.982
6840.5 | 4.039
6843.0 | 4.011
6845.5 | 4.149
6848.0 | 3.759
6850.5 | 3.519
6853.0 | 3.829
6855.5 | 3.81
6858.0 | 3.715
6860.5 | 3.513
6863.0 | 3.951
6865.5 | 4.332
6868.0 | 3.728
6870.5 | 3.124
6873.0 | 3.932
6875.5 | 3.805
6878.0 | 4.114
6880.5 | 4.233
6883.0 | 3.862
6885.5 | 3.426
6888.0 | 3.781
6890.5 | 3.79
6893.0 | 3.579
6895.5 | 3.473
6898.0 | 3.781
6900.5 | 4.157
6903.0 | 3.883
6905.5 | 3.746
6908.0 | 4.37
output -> -1.92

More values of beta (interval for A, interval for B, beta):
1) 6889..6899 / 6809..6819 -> -2.04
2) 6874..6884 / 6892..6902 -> -1.92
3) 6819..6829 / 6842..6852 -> -1.95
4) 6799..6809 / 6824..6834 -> -2.03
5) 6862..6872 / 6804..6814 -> -1.96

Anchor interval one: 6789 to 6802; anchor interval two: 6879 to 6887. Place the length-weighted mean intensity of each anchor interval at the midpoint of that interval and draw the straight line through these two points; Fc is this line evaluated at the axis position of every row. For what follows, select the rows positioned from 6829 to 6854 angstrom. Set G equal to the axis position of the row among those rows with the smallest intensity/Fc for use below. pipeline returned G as 6850.5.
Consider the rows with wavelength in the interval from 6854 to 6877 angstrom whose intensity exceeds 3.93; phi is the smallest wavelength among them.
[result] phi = 6863.0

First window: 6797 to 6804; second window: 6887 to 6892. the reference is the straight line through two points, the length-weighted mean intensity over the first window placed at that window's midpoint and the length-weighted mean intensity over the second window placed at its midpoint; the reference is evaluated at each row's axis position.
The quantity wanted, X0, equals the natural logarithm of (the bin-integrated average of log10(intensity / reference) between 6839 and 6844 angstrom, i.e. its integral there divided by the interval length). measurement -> -2.7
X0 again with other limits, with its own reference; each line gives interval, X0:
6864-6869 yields -3.1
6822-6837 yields -2.6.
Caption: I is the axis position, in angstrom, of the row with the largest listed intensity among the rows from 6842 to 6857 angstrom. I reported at 6845.5 angstrom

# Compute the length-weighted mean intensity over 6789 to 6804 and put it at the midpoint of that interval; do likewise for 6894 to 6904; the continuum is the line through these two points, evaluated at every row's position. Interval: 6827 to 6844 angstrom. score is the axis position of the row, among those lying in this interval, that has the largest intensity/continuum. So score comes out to 6830.5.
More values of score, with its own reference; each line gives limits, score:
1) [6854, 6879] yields 6865.5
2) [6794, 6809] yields 6798.0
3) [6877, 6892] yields 6880.5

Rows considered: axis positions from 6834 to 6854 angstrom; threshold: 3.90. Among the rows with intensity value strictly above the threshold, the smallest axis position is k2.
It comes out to 6835.5 angstrom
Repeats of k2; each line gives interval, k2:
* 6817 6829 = 6828.0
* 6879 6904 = 6880.5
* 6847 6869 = 6863.0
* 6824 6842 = 6828.0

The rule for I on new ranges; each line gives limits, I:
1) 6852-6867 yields 6865.5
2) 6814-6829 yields 6815.5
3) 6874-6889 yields 6880.5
